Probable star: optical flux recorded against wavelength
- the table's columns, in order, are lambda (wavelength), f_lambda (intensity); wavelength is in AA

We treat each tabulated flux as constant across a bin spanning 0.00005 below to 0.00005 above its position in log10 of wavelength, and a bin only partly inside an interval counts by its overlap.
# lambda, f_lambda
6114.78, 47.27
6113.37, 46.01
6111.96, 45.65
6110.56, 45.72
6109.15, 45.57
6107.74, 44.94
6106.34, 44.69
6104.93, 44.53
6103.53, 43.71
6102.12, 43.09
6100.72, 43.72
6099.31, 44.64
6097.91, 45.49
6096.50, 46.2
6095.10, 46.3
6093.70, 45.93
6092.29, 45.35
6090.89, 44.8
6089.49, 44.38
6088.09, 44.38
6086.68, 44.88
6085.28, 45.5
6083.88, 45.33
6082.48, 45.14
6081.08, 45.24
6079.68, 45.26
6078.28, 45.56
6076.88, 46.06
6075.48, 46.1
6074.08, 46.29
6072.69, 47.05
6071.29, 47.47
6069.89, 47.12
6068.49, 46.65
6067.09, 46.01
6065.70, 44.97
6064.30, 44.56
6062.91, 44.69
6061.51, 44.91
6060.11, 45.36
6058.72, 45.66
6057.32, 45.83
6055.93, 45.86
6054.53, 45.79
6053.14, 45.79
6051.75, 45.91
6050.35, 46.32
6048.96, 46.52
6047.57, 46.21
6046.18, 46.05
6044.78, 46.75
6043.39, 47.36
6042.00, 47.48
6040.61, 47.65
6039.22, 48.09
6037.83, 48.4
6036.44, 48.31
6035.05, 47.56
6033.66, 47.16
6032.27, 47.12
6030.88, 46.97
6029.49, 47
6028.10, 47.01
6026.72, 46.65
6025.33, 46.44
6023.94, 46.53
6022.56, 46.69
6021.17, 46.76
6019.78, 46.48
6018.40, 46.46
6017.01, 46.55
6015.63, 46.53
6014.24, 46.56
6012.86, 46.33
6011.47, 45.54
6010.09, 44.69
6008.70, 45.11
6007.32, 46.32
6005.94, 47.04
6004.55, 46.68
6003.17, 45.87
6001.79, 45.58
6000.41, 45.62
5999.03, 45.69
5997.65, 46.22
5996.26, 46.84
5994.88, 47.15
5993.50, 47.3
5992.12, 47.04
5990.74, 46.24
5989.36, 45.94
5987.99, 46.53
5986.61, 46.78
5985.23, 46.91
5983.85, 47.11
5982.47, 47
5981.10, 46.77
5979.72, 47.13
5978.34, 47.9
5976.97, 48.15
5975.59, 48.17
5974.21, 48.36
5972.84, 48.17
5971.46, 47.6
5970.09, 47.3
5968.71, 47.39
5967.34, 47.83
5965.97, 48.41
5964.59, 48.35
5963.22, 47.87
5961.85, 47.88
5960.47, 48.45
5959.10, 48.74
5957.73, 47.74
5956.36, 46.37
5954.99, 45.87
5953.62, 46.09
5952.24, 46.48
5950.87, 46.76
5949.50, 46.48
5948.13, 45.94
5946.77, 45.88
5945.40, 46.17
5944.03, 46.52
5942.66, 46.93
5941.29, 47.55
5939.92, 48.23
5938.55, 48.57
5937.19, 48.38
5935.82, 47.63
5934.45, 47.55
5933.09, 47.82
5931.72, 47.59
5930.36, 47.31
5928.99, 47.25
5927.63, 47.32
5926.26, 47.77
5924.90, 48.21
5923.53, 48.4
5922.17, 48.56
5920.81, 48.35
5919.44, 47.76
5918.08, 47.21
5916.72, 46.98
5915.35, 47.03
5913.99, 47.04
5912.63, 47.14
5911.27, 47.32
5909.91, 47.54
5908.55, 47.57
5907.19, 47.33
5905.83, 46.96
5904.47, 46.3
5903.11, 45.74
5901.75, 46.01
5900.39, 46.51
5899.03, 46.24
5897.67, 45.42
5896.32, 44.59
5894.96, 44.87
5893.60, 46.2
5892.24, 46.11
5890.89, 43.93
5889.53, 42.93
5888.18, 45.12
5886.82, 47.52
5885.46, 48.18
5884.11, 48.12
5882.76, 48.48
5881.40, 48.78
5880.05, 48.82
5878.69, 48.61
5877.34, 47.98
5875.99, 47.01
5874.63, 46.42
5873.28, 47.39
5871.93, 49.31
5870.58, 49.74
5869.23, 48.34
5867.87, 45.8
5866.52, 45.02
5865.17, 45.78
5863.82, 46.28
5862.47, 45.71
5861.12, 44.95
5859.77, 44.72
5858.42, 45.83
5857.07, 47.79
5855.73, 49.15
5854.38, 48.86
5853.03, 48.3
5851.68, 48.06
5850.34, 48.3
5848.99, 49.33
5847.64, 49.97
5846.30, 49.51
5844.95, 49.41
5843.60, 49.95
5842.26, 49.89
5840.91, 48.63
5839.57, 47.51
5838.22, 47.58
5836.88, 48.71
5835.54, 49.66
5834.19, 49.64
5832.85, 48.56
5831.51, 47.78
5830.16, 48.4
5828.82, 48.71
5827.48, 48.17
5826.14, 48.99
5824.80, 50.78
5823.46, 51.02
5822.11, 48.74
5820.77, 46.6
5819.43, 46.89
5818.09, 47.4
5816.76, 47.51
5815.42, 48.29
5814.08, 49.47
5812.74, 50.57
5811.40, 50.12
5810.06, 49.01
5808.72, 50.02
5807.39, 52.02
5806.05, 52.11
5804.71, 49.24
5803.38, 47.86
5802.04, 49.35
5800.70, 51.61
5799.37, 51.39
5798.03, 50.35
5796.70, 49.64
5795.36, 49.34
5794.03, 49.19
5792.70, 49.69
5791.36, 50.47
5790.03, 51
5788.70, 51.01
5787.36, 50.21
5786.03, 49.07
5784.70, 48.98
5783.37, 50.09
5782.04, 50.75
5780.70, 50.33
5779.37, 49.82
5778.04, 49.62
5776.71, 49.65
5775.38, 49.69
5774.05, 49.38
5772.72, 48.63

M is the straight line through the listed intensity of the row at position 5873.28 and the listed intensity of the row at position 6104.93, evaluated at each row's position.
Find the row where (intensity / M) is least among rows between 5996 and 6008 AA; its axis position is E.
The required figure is 6001.79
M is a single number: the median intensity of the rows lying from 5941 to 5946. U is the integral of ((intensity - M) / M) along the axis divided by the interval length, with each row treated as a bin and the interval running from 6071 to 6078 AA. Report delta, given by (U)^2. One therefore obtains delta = 0.0000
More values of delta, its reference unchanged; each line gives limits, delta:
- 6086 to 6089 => 0.0020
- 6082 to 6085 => 0.0010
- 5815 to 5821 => 0.0002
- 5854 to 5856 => 0.0024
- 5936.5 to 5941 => 0.0012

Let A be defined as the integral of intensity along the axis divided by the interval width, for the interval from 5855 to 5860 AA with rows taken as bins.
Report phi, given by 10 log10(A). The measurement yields 16.7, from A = 47.1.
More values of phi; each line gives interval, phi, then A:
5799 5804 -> 17.0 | 50.0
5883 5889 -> 16.7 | 47.3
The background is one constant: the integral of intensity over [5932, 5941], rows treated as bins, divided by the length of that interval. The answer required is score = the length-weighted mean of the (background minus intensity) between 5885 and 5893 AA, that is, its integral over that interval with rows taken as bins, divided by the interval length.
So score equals 2.4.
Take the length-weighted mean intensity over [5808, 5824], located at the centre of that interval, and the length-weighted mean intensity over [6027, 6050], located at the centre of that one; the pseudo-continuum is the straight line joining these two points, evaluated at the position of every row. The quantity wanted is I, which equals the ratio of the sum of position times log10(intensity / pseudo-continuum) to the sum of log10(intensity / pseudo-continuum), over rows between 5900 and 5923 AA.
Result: 5907.1 AA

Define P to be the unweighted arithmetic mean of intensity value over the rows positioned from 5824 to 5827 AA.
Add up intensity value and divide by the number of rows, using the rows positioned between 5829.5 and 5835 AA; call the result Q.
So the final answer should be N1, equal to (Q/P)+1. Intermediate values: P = 49.9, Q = 48.6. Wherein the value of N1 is 1.97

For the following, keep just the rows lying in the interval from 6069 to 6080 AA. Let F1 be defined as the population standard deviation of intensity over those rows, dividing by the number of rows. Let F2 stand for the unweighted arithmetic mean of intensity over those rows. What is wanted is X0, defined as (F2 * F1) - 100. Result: -66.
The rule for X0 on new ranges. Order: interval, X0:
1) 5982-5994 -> -80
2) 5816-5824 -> -28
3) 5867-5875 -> -31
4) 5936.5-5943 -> -71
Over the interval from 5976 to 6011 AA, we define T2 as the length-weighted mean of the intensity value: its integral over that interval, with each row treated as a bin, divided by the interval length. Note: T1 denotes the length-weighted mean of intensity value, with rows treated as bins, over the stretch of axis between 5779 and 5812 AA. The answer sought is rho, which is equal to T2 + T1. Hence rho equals 96.7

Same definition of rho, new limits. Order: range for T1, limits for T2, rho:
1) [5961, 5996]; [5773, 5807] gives 97.4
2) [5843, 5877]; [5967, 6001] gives 94.7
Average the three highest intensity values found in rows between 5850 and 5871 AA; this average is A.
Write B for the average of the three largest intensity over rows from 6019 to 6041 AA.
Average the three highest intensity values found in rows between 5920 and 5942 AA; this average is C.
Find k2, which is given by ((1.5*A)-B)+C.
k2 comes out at 74.1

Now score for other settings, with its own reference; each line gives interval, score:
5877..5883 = -0.6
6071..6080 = 1.7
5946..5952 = 1.7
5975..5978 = -0.1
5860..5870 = 2.0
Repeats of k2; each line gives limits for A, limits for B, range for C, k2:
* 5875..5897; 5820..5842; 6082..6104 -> 68.8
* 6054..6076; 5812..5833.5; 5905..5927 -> 68.5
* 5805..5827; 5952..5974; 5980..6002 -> 76.2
